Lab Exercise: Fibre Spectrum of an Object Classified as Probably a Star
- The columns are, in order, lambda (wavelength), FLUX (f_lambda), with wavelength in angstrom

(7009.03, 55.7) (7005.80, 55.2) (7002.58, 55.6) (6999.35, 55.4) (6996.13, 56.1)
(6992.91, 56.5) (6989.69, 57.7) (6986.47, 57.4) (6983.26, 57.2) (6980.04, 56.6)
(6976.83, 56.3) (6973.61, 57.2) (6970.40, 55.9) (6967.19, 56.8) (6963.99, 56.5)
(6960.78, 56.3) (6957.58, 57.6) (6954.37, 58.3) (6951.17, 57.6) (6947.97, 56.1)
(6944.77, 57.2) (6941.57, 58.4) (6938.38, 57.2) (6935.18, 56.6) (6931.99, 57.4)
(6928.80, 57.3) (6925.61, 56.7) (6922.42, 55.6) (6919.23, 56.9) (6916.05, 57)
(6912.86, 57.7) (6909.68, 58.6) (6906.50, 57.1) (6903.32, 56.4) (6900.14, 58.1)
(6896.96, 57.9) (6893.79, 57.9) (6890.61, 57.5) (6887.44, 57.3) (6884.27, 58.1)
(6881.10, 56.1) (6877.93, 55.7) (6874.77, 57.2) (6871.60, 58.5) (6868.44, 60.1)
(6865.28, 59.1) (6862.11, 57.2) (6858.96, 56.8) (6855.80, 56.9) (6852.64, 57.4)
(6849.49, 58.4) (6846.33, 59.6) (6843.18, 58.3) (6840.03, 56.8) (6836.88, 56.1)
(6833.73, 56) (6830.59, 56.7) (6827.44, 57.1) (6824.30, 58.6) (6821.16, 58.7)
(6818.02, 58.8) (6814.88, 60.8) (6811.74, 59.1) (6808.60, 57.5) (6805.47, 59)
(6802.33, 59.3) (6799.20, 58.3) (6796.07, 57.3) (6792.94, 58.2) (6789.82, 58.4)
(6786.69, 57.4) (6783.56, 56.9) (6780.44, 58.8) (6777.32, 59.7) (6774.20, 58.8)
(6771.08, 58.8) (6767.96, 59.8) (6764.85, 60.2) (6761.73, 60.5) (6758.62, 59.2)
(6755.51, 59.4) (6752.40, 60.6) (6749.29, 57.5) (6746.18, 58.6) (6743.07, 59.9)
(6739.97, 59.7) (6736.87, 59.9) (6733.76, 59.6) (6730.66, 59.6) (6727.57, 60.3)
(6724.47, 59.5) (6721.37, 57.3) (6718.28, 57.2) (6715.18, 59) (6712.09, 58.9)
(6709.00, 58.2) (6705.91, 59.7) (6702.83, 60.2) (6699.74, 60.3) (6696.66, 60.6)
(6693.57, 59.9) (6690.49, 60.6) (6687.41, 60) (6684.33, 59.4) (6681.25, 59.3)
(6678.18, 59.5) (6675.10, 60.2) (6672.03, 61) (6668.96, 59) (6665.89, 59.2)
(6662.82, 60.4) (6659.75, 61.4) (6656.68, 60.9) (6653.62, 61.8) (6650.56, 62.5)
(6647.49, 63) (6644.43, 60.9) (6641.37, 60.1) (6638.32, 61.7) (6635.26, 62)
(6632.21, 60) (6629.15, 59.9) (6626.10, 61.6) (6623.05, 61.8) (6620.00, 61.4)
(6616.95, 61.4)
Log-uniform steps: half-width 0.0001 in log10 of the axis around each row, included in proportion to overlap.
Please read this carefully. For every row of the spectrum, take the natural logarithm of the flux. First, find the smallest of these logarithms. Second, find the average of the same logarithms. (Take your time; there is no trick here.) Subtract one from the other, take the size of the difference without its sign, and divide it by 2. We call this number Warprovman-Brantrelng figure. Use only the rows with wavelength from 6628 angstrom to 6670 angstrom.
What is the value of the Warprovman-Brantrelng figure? 0.0159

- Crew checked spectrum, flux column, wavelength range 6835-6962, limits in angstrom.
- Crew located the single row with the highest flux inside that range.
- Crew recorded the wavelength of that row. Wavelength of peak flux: 6868.44 angstrom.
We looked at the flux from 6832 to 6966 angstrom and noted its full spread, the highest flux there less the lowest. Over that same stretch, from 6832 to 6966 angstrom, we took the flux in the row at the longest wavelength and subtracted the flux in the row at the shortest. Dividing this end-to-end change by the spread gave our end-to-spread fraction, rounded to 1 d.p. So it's 0.1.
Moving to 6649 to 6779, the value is -0.5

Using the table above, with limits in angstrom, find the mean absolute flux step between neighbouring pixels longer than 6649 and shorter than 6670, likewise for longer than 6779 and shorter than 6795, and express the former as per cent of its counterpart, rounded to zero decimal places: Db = 83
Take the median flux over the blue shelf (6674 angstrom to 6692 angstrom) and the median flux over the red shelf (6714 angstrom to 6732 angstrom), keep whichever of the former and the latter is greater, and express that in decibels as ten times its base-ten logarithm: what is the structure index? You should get 17.8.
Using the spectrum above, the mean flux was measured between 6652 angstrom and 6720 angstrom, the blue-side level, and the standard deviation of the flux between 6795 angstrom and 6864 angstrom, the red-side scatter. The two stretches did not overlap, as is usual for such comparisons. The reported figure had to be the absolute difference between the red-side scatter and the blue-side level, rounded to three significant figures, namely 58.6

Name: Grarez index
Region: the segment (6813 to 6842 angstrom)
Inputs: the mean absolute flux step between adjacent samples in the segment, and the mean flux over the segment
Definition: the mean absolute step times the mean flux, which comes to 40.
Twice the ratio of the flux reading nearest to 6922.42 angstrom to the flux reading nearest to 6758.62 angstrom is 1.88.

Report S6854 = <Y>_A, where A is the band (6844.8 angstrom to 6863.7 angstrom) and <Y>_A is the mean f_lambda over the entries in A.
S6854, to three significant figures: 57.7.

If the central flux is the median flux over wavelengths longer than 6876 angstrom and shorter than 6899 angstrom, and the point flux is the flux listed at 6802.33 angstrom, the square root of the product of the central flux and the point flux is 58.4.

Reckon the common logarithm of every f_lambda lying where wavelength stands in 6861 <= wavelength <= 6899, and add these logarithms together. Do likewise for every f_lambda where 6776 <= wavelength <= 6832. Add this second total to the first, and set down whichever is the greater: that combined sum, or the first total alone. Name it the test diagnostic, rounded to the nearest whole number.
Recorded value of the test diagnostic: 53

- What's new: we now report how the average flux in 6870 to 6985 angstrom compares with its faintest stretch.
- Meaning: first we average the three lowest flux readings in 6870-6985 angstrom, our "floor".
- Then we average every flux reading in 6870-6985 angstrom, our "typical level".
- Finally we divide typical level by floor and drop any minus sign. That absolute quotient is 1.03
